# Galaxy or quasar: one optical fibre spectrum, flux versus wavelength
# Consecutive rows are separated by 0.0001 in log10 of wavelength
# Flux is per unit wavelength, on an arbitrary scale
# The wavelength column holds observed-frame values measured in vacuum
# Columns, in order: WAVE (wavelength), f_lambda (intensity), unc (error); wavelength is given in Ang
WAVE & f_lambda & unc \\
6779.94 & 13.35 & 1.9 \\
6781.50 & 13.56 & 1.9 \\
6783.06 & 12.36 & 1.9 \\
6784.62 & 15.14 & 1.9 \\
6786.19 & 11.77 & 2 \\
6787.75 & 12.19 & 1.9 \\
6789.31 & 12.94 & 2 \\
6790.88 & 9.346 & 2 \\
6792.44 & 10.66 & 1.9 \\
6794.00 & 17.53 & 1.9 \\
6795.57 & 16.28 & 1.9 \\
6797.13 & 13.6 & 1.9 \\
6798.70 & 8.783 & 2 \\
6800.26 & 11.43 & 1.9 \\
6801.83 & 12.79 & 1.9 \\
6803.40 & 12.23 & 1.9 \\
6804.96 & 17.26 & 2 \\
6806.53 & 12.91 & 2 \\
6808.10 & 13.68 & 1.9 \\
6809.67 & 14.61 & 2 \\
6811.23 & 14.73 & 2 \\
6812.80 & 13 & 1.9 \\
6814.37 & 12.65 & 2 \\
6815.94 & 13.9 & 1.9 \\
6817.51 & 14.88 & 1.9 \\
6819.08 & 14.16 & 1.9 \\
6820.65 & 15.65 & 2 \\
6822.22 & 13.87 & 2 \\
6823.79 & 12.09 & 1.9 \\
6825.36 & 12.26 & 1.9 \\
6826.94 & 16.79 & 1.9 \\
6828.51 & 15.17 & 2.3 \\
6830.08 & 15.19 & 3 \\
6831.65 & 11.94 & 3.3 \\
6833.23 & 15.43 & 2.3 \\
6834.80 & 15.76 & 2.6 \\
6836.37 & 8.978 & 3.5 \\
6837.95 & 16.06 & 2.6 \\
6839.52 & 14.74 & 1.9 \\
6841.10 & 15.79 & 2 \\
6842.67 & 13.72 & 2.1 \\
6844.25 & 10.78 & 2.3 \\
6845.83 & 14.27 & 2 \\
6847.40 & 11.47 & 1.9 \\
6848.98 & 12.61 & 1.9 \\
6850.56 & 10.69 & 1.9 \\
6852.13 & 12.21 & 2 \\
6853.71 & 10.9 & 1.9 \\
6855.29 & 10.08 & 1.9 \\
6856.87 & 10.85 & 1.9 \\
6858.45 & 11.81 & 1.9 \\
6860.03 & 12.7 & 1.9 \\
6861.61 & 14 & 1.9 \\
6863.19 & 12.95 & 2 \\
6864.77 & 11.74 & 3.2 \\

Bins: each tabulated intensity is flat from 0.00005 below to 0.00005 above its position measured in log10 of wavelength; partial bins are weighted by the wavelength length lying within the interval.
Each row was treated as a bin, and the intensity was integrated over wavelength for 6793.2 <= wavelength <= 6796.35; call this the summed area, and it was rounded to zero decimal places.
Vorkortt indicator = 53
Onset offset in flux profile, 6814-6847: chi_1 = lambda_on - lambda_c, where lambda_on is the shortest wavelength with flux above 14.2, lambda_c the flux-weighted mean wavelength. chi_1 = -12.5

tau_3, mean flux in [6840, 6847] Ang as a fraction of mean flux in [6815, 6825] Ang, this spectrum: 0.97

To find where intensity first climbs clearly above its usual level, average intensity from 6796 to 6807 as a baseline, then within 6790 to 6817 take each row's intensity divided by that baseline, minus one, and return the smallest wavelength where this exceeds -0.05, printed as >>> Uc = 6794.00 Ang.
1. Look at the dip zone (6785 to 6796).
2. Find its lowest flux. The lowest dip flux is 9.346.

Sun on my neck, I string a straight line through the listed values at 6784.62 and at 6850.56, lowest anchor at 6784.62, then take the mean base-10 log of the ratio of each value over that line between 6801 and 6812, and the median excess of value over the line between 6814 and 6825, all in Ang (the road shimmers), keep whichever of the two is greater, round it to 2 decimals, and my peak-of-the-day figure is 1.27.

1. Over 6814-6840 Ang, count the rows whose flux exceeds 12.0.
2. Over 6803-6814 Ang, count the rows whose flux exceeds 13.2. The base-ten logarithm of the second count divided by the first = -0.6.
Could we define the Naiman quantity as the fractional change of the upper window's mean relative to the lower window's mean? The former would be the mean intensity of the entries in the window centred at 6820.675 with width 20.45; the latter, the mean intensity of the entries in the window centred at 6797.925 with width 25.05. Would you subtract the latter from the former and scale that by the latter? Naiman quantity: 0.091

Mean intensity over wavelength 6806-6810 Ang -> 13.7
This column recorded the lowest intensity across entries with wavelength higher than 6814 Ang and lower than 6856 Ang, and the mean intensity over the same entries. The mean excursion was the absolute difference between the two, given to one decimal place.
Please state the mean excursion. 4.4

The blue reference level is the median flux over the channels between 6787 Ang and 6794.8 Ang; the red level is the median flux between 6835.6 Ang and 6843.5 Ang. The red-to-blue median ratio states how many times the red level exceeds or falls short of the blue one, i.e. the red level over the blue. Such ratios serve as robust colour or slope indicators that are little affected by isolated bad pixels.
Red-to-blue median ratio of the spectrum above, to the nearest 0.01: 1.21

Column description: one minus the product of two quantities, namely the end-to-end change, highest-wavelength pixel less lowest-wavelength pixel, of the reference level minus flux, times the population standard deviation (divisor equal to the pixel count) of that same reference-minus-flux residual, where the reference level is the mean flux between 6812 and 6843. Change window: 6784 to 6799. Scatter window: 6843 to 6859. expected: -6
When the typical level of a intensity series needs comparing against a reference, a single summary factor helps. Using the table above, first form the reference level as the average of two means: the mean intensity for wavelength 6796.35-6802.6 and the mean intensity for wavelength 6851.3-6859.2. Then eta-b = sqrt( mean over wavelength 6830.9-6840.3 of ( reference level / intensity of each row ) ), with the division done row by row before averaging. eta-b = 0.93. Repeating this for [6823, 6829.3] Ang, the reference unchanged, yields 0.91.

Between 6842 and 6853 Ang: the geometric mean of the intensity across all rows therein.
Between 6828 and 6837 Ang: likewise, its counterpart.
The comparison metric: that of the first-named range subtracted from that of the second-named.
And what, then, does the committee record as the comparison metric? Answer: 1.3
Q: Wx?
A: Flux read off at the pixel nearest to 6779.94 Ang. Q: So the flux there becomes 13.35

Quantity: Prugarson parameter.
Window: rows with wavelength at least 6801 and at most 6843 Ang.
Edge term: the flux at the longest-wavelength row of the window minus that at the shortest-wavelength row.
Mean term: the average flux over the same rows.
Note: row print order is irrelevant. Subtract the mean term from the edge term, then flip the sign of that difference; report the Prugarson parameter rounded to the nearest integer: 13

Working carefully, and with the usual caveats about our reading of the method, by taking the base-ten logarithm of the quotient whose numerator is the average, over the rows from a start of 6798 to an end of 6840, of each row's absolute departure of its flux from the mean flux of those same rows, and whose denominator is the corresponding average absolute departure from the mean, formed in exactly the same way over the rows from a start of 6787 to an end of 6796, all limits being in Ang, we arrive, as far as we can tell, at -0.18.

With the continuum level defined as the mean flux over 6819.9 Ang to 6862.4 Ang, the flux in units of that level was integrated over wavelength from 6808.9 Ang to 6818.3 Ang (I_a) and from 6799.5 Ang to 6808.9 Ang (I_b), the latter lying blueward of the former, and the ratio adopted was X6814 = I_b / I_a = 0.96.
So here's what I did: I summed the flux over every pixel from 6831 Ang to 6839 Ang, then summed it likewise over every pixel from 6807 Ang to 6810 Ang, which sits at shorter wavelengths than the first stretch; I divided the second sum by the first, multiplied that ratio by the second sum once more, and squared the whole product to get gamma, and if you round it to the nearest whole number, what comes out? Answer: 138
